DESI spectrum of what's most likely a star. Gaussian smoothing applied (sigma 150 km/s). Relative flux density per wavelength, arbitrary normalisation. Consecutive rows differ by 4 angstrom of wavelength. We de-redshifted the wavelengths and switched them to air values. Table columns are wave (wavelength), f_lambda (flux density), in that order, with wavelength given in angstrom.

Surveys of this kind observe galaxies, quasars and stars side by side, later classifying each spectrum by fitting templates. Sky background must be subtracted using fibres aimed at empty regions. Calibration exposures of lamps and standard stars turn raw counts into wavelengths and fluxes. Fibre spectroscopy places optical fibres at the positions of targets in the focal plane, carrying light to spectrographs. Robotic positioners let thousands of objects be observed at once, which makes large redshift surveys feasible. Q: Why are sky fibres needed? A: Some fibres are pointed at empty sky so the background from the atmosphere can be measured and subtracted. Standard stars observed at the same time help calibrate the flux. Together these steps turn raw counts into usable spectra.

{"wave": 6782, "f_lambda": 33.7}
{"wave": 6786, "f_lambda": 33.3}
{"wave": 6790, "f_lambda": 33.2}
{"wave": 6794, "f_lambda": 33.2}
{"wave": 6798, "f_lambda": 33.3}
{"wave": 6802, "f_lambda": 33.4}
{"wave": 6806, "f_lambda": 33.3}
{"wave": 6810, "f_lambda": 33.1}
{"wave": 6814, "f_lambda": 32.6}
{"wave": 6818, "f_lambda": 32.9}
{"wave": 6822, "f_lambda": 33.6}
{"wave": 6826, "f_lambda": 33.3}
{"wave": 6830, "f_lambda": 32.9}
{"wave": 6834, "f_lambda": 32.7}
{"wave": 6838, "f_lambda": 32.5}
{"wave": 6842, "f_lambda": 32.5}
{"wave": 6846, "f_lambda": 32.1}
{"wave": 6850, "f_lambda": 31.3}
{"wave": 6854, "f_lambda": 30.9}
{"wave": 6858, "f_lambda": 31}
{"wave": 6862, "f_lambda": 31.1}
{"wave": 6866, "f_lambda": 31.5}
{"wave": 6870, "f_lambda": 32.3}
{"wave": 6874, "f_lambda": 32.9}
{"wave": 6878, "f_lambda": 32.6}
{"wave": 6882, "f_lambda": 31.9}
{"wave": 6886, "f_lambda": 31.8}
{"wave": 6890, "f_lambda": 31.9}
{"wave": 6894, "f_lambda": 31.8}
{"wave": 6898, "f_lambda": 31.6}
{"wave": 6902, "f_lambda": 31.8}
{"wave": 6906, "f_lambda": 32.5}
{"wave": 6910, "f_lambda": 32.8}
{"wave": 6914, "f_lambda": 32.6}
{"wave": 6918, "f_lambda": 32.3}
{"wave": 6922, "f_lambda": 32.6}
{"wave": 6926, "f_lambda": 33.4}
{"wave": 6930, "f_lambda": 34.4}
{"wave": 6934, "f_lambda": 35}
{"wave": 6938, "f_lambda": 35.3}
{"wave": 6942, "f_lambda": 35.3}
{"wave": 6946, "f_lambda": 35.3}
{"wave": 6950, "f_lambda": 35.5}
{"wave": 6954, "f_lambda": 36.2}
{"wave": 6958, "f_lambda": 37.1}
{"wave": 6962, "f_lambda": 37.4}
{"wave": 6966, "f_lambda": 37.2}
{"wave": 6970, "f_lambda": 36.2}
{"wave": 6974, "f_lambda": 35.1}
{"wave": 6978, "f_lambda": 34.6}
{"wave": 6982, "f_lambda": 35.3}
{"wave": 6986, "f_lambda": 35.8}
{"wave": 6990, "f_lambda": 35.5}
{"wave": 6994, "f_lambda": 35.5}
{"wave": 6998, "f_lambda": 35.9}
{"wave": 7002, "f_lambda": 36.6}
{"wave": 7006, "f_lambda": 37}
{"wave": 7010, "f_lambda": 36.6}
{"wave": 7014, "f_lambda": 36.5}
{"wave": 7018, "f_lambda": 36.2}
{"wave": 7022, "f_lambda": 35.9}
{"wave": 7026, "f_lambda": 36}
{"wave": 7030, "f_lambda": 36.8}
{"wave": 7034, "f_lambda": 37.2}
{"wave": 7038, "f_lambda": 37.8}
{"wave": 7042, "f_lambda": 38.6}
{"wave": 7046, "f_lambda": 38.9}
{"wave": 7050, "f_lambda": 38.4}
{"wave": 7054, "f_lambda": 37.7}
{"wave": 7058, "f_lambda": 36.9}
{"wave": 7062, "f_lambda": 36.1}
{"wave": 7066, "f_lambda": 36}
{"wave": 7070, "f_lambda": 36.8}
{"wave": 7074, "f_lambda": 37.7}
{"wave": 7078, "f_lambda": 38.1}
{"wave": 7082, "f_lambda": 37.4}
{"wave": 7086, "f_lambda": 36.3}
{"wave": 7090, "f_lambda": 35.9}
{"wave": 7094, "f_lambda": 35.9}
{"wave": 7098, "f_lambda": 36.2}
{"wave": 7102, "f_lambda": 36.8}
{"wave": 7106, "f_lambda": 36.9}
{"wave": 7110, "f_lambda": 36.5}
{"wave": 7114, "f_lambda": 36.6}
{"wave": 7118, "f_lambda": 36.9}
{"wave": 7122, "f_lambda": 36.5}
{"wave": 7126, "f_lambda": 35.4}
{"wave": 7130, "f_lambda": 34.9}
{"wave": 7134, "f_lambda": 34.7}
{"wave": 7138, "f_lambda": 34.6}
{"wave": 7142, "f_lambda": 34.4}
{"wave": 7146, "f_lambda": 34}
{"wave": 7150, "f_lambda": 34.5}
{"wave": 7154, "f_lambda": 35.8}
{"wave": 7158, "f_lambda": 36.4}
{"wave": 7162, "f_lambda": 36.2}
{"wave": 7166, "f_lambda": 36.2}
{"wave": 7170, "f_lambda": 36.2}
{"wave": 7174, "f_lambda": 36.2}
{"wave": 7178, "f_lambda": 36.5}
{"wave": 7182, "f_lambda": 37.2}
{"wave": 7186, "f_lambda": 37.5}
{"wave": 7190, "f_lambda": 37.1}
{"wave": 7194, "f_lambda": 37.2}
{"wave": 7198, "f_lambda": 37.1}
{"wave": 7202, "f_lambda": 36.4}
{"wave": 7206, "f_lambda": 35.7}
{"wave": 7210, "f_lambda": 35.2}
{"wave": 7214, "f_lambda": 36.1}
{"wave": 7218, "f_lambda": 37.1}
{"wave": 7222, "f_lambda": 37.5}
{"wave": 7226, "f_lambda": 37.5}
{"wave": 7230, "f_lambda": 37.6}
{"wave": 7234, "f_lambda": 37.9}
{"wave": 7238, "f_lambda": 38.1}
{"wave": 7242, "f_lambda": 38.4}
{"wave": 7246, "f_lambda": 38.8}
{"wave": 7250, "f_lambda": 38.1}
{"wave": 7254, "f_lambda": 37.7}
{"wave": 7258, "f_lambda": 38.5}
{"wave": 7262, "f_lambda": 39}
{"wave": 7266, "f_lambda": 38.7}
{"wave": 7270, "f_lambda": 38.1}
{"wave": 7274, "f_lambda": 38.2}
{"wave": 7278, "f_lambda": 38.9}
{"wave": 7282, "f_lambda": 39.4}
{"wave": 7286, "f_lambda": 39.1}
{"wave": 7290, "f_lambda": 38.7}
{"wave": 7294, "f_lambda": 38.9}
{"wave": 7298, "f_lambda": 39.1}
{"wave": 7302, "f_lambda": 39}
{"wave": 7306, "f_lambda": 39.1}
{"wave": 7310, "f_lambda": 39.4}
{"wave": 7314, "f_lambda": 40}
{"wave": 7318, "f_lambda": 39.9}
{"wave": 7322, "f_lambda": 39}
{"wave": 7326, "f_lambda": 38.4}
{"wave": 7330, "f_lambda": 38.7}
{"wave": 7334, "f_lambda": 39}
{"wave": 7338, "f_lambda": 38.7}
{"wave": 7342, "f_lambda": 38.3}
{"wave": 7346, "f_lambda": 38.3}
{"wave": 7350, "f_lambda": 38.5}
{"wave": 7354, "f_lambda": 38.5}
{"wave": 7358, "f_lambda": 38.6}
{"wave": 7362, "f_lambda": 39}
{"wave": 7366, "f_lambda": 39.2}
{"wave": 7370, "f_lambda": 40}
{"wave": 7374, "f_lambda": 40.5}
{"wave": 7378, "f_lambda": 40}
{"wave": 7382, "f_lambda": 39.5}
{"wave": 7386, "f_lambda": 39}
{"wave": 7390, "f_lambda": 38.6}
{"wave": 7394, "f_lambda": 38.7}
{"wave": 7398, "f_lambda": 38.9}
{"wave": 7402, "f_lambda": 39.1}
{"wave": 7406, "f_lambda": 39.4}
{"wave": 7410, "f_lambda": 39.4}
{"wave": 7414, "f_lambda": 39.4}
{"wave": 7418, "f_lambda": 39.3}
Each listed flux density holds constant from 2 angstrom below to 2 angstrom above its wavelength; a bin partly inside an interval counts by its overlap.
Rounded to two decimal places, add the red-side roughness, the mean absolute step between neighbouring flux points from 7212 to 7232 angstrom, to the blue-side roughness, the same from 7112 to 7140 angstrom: 0.81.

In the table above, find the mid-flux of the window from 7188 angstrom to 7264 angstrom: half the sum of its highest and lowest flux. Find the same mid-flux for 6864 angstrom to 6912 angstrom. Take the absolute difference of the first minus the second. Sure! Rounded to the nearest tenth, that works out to 4.9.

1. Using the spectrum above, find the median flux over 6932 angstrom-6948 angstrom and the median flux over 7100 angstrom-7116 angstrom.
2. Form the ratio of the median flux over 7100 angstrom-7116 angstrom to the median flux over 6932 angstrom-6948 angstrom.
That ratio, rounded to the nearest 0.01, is 1.04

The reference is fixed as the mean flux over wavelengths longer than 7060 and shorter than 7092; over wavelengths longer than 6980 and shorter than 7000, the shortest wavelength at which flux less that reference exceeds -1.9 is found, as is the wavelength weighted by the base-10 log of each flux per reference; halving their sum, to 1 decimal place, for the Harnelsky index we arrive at 6985.7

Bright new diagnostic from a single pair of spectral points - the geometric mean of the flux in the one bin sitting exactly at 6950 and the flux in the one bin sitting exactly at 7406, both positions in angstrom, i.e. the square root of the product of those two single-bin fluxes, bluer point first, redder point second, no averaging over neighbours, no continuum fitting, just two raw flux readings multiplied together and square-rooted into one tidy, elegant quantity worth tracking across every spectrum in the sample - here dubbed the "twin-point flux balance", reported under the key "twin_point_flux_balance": 37.4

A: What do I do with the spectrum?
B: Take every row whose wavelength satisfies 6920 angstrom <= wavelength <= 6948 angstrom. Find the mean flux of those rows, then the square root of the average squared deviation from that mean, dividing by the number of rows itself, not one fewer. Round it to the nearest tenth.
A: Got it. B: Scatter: 1.0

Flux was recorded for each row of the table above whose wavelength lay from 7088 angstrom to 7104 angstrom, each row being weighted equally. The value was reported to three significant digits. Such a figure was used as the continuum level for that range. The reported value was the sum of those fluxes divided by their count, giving 36.2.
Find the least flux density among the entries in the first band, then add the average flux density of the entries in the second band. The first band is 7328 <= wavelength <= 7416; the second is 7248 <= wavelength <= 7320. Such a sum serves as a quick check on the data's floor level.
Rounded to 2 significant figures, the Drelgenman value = 77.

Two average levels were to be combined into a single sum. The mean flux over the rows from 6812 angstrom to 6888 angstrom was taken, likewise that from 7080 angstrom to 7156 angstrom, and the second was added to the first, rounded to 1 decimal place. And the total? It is 68.0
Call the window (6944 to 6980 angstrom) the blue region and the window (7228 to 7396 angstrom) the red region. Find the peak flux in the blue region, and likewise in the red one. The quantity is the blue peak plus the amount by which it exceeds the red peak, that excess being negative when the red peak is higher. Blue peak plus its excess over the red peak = 34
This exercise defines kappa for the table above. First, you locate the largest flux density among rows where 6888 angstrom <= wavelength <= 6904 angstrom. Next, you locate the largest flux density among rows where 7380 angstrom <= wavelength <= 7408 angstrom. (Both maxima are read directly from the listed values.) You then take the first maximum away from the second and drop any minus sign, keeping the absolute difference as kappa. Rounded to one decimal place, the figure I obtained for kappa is 7.6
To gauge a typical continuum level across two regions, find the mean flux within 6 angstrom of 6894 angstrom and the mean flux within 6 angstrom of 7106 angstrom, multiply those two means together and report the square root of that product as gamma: 34.2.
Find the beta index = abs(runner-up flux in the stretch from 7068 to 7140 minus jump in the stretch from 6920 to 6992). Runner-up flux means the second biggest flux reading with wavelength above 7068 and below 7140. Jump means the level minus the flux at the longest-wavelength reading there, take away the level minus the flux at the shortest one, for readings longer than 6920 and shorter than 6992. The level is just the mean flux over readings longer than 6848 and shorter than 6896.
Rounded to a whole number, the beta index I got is 41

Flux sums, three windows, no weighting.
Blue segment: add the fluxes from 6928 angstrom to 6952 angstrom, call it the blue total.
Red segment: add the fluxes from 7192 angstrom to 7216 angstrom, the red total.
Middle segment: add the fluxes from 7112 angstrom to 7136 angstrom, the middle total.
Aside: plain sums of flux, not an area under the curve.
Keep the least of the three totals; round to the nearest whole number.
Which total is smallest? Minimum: 211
